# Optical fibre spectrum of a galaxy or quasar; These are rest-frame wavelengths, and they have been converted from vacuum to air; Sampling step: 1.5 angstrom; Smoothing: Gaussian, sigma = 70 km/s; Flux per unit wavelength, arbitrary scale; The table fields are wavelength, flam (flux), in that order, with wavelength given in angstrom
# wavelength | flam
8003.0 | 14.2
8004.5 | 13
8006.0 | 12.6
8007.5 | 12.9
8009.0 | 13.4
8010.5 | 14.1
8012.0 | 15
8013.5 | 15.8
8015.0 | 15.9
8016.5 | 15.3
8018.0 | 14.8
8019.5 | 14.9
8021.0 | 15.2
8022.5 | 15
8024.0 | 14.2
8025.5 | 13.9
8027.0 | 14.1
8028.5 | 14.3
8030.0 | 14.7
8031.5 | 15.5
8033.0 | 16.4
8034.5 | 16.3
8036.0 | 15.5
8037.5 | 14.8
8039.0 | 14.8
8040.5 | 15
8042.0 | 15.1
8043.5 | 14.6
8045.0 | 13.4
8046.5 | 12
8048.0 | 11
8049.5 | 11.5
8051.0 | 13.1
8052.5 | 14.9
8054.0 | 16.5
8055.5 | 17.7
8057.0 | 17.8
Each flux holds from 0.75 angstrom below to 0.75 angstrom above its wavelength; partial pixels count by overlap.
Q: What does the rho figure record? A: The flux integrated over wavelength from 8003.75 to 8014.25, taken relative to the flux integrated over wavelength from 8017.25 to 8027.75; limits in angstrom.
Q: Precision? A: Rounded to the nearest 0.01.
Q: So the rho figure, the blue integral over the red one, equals 0.95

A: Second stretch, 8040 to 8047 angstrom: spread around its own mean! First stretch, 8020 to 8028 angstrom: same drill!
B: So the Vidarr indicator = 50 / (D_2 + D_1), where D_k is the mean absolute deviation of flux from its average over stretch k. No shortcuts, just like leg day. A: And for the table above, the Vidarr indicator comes 32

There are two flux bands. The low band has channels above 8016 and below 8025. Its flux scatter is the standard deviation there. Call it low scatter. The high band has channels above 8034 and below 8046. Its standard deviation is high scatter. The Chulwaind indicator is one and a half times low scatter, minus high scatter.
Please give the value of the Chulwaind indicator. -0.2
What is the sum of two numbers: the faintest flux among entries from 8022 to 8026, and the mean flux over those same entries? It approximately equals 28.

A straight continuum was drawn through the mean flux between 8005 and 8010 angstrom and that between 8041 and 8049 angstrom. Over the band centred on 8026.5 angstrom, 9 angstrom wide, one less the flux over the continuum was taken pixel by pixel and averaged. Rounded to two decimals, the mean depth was -0.10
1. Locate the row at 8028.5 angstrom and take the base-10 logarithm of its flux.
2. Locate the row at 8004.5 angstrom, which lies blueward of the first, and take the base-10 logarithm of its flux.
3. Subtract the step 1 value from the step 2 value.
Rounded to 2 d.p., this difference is -0.04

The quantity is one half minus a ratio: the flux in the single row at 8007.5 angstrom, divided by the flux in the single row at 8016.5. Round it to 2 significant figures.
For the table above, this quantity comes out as -0.34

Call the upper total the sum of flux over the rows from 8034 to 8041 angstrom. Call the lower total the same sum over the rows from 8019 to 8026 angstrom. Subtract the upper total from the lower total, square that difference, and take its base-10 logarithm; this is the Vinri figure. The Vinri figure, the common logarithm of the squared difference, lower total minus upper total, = 1.0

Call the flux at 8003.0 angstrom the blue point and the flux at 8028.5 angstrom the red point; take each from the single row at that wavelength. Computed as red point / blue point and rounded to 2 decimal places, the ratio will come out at 1.01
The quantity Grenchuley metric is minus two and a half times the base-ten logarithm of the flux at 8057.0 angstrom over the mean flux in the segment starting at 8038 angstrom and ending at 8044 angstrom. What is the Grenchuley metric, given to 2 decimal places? -0.19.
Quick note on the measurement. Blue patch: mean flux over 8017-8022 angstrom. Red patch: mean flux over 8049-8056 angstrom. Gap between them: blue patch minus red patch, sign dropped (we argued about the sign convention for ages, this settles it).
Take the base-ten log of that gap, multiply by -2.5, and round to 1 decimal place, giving 1.6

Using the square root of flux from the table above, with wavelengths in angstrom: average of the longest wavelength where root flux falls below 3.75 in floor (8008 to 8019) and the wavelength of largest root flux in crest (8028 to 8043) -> 8021.0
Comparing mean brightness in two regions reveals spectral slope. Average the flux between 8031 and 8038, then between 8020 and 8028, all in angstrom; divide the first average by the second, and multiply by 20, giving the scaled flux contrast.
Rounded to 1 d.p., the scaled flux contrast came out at 21.7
